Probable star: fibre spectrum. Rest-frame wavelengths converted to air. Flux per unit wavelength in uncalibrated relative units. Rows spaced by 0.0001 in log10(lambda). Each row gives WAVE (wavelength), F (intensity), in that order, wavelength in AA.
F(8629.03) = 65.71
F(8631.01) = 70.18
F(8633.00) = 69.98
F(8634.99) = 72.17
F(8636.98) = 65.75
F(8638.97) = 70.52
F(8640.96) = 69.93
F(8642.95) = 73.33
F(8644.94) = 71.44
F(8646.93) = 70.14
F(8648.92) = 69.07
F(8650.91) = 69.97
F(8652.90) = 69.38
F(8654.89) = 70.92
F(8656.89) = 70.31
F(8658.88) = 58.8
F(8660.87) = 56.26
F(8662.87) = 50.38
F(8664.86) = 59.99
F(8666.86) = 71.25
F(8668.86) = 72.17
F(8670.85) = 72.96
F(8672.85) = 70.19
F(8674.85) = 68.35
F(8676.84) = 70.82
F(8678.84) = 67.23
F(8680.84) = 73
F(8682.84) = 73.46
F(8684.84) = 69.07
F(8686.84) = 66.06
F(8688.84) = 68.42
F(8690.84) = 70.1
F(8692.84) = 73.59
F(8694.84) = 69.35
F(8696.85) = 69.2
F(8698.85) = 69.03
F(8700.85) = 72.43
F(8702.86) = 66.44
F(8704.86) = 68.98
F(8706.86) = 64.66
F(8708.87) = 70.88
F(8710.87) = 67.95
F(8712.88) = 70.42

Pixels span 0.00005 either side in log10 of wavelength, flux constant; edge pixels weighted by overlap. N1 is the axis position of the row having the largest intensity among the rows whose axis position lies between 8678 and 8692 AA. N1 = 8682.84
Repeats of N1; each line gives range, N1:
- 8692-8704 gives 8692.84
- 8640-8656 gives 8642.95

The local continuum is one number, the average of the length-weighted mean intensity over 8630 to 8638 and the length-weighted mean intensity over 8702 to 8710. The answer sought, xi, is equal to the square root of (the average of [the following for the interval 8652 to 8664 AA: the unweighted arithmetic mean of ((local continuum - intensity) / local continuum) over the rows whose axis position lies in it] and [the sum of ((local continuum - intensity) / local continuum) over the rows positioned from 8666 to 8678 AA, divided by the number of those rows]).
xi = 0.16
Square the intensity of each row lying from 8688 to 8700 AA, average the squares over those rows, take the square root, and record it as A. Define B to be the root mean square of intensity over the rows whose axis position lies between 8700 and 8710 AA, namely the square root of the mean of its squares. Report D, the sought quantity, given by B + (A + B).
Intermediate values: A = 70.0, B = 68.7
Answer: 207.4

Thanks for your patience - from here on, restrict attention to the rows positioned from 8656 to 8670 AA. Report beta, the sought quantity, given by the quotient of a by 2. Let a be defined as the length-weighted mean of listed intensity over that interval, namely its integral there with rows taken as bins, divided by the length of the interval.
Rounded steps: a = 62.8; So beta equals 31.4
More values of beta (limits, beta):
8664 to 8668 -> 32.9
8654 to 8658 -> 35.1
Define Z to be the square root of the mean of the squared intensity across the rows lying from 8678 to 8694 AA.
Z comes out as 70.2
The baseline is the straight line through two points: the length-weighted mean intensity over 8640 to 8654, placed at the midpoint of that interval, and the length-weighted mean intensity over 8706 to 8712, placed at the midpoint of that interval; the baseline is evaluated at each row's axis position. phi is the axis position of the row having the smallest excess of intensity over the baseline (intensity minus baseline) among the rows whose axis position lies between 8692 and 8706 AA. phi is 8702.86 AA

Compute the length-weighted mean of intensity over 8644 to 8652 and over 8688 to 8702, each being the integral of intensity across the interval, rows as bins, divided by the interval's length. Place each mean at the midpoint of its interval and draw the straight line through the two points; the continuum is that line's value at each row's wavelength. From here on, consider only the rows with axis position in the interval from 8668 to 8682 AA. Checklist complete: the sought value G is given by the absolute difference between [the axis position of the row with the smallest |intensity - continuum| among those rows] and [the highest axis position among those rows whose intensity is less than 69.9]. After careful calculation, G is 6.0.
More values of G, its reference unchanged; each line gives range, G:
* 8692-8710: 2.0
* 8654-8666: 8.0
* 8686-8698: 6.0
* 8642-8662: 13.9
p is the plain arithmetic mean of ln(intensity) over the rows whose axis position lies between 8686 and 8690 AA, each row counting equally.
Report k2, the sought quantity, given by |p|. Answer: 4.21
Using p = 4.208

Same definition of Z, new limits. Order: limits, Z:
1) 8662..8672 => 65.9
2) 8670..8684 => 70.9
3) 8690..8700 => 70.3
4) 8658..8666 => 56.5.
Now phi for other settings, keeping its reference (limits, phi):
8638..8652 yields 8648.92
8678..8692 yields 8686.84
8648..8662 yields 8660.87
